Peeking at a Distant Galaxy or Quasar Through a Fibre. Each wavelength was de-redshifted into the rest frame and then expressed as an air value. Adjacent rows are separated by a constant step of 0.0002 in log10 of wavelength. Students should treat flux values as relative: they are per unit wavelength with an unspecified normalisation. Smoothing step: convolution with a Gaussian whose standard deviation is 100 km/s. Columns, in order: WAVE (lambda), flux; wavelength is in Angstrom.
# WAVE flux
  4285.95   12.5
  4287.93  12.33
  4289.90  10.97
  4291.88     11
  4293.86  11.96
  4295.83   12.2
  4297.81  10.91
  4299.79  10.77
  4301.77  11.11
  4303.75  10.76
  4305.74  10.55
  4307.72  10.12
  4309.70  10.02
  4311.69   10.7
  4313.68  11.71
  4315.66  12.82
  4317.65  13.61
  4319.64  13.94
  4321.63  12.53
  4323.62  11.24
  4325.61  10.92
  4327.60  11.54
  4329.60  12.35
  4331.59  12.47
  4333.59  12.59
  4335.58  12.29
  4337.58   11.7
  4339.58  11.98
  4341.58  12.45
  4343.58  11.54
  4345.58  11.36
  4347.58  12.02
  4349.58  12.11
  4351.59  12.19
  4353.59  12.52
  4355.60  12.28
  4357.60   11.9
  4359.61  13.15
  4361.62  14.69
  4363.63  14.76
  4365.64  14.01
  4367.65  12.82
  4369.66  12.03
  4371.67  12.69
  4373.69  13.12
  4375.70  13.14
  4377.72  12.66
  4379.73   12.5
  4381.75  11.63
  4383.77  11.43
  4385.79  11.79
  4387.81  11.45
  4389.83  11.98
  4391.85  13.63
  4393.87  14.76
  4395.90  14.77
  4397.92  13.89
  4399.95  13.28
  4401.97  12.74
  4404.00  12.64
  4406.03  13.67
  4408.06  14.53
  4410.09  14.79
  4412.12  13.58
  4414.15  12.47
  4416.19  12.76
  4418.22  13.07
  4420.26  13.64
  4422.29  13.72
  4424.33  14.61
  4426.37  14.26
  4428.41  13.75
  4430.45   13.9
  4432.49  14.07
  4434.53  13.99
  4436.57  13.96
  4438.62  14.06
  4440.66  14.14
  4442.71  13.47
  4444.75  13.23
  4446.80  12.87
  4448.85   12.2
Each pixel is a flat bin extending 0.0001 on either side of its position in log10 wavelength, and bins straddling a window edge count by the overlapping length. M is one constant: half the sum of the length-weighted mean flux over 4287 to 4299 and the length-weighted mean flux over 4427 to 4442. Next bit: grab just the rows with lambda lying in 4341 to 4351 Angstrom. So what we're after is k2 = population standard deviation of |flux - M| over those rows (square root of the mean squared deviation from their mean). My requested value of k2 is 0.40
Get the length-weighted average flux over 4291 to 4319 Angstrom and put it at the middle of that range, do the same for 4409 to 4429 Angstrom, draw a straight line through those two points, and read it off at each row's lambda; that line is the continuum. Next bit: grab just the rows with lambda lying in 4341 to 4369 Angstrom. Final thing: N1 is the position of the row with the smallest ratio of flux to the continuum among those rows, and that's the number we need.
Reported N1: 4345.58 Angstrom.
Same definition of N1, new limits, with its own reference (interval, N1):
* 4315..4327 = 4325.61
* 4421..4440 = 4428.41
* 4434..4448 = 4446.80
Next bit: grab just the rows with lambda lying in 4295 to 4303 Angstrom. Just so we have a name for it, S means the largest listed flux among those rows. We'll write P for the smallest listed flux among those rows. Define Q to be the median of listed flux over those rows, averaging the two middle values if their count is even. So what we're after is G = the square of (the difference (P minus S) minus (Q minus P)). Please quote 3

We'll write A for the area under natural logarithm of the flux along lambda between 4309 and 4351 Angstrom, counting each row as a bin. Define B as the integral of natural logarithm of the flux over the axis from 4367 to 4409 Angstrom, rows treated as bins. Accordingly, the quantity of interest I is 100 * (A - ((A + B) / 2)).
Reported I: -153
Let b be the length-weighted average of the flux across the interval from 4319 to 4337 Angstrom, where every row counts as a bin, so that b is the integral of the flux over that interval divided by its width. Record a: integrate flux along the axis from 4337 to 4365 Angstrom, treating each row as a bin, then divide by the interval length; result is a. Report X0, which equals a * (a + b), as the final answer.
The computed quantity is 309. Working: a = 12.5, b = 12.2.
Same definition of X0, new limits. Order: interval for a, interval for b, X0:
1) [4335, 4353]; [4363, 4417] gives 300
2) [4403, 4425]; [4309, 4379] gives 353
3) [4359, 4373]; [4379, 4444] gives 361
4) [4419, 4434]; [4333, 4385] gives 370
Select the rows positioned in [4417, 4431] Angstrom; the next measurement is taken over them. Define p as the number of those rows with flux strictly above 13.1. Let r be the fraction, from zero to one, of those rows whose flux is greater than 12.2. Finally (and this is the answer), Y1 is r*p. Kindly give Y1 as 6.0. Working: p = 6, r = 1.00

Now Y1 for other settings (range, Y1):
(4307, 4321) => 0.9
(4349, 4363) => 1.1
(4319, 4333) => 0.6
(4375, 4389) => 0.4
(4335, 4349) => 0.0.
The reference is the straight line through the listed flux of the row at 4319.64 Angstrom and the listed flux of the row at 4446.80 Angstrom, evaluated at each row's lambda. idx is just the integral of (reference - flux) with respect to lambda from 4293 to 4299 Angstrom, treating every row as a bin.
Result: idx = 15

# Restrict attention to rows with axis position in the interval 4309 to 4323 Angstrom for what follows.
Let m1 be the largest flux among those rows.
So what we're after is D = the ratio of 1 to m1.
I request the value 0.072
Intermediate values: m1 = 13.94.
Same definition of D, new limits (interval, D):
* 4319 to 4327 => 0.072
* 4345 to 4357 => 0.080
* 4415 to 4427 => 0.068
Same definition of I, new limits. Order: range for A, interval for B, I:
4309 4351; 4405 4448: -416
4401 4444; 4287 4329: 502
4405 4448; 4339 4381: 303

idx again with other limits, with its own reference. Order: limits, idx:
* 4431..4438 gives -7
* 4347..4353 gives 9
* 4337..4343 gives 10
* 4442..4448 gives -2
